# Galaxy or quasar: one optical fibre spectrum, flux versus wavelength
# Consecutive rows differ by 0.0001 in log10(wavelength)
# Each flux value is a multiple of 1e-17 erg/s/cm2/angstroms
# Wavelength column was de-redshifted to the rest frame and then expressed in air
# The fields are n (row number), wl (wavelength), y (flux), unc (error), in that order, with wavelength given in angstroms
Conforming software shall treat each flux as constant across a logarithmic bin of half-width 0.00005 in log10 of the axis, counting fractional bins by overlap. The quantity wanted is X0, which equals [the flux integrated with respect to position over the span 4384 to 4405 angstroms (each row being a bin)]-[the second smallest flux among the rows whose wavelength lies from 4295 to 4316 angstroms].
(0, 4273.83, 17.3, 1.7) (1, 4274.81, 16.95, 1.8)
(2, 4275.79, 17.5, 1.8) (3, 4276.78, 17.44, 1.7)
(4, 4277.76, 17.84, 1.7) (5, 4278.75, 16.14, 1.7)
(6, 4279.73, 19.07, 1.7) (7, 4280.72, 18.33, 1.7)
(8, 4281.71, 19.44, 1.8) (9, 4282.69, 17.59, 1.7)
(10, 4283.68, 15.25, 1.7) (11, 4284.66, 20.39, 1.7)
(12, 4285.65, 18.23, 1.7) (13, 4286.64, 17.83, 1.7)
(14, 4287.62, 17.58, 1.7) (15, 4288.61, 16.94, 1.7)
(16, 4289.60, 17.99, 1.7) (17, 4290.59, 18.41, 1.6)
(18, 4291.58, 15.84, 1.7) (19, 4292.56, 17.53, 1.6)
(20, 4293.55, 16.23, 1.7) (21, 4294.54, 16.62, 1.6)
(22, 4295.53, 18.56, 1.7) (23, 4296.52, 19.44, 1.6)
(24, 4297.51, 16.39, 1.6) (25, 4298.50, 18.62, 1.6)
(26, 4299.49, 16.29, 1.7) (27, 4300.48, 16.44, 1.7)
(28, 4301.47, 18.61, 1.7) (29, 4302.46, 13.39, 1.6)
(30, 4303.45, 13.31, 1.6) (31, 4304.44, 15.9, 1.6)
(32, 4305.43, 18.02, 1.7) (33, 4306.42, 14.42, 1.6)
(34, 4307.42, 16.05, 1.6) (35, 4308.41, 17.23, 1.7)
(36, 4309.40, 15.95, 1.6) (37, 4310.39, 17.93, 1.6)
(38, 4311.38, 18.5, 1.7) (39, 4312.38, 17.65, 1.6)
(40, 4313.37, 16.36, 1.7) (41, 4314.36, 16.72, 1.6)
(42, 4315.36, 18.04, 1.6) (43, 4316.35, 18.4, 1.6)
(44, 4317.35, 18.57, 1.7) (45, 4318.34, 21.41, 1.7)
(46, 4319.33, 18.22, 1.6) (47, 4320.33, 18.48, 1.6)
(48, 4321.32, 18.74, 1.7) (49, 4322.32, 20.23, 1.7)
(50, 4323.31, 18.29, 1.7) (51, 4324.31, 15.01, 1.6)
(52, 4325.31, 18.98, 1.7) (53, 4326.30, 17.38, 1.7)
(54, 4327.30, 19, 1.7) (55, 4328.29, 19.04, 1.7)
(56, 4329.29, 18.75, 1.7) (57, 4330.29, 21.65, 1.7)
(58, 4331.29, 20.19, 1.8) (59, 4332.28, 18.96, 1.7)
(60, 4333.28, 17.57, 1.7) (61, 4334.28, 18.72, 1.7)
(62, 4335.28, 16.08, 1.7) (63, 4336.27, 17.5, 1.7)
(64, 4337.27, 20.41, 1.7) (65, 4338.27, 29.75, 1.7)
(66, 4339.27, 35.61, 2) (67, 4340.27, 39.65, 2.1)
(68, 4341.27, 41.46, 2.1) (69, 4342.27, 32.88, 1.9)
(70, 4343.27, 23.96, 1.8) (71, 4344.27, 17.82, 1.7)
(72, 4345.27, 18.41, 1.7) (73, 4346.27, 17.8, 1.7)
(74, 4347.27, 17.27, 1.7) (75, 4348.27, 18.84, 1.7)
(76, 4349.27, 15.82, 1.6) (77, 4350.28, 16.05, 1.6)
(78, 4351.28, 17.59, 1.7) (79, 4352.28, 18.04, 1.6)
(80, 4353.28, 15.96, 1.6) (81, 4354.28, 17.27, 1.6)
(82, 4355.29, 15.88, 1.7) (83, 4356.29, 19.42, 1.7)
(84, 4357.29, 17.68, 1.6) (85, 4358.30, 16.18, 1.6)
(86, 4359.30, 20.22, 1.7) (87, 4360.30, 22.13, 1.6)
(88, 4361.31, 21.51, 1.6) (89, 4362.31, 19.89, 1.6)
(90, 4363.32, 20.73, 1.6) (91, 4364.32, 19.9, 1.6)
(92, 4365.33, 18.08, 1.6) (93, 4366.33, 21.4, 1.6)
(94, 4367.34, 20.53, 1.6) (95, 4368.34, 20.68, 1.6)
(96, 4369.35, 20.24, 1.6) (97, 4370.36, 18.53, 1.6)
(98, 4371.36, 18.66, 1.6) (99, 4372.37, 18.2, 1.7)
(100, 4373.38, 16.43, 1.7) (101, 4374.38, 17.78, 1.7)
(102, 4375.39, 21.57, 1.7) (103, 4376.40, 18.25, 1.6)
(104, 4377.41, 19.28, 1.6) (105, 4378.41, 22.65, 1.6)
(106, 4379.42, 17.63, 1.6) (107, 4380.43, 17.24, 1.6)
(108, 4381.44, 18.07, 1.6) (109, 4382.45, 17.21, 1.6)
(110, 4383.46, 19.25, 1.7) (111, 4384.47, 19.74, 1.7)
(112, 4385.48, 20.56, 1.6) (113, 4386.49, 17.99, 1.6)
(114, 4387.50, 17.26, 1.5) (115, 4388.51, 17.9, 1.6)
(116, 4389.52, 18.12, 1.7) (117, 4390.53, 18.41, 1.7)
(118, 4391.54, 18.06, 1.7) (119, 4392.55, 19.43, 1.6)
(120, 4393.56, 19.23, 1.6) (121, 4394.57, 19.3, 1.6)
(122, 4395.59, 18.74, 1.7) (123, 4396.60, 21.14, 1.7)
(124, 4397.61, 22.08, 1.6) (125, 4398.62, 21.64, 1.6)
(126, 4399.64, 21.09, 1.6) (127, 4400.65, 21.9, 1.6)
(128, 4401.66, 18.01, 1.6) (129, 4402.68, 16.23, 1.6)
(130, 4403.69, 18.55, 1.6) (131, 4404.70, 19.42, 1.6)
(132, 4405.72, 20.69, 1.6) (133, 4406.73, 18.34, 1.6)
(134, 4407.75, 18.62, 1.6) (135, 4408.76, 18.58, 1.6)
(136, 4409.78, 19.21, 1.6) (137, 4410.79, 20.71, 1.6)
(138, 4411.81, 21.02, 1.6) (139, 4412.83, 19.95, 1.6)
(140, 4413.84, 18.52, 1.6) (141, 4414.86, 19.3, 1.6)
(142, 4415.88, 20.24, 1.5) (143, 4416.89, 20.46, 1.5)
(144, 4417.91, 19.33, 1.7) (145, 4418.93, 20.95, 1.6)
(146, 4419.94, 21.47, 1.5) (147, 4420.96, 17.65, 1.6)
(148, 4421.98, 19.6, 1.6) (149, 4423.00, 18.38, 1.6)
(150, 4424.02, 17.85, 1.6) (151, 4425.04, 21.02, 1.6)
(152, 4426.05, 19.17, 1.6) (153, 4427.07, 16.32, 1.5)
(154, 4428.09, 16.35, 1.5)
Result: 392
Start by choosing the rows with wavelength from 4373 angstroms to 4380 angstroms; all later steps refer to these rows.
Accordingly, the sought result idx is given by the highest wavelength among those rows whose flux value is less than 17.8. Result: 4379.42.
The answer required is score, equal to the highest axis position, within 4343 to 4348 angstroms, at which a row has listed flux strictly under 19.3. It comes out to 4347.27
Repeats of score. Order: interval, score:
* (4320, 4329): 4328.29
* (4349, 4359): 4358.30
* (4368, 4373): 4372.37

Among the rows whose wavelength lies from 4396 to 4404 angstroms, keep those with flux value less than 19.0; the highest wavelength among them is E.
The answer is 4403.69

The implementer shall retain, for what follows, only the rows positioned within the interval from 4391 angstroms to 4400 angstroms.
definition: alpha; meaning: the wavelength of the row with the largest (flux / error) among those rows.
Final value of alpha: 4397.61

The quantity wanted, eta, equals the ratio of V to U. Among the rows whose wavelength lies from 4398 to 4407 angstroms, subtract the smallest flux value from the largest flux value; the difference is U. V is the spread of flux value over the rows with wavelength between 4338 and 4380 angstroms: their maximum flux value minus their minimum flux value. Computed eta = 4.5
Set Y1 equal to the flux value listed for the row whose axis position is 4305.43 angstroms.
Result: 18.02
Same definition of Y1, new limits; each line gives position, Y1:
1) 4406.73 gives 18.34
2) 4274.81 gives 16.95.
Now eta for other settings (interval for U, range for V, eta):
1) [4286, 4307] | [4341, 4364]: 4.2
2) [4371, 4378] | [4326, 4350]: 5.0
